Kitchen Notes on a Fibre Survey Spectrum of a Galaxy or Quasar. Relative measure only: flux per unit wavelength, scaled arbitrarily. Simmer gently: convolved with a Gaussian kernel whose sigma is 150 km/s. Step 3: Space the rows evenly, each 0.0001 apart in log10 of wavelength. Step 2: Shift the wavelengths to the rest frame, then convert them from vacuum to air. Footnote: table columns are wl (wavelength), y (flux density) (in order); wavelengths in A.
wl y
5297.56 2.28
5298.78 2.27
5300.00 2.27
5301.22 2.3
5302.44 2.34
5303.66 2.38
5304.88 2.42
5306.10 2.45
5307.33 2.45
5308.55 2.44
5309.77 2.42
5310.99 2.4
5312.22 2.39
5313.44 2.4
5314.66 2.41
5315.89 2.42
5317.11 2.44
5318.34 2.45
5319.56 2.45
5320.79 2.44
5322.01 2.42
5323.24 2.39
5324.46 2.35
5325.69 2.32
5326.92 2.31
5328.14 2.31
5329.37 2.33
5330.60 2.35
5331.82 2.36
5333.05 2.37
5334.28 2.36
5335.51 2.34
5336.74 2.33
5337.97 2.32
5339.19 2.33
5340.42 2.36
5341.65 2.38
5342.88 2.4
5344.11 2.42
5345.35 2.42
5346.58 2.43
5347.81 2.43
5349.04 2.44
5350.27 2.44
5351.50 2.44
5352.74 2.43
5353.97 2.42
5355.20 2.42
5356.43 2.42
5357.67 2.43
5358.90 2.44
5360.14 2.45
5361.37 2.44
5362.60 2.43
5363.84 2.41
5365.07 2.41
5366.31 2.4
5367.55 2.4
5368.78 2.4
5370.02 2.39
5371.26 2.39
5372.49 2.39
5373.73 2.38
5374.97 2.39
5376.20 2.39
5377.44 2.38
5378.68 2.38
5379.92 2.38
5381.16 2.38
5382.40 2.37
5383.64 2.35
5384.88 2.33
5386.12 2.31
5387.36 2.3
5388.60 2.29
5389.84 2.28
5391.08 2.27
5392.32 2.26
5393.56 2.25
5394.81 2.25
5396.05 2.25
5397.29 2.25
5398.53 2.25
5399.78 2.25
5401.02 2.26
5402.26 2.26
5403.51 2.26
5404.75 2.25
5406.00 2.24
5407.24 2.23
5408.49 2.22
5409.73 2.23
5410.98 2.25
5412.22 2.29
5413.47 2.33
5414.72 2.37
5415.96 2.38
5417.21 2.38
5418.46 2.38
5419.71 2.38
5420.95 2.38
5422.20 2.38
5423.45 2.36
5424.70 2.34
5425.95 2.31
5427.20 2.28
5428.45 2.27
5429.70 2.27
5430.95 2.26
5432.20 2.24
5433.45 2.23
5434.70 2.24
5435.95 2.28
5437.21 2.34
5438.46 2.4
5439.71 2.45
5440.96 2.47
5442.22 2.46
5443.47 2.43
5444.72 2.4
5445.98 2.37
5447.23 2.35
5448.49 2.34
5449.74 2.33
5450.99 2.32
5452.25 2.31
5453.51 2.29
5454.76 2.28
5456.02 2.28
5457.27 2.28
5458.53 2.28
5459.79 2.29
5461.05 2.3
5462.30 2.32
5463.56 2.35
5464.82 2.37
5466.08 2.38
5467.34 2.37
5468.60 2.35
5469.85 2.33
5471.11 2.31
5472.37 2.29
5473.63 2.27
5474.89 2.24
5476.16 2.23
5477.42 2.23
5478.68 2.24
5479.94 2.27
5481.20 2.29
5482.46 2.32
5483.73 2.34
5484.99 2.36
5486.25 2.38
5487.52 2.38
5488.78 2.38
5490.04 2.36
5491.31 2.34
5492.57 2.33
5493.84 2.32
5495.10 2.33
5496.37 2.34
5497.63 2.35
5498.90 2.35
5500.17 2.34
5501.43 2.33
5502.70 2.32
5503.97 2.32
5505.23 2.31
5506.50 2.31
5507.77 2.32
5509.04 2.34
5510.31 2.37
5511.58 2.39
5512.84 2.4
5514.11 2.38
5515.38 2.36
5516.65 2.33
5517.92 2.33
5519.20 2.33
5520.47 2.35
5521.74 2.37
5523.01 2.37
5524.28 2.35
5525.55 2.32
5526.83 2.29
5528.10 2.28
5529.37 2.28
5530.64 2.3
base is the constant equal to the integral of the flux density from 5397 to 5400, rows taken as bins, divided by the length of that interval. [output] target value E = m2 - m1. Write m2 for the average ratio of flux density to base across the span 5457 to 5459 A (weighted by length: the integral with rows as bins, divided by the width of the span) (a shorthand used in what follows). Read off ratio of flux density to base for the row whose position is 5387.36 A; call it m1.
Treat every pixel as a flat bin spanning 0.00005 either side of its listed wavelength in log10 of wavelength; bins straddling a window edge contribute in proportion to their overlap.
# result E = -0.011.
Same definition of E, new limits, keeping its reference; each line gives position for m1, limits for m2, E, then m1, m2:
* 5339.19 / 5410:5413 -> -0.028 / 1.04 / 1.009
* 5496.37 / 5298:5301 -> -0.029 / 1.04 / 1.012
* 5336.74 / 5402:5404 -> -0.034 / 1.04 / 1.003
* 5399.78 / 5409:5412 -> 0.001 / 1.00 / 1.002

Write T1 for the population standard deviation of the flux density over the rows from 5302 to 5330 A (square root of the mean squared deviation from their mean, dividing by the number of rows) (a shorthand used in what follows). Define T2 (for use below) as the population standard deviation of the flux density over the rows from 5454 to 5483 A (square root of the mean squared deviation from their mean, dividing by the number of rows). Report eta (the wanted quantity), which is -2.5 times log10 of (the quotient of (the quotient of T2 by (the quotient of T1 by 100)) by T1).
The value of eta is -8.24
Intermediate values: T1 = 0.047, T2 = 0.0436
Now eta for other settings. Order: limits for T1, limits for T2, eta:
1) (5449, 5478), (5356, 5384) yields -7.89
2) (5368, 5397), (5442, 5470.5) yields -8.01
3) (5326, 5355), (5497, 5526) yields -7.69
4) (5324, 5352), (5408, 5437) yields -8.65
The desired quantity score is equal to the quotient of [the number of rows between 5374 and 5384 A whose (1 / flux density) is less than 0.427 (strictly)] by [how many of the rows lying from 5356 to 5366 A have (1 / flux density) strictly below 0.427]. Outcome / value 1.0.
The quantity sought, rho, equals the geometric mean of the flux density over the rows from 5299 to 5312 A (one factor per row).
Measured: 2.39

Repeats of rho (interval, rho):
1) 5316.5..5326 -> 2.41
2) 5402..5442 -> 2.31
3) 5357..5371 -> 2.42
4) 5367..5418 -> 2.31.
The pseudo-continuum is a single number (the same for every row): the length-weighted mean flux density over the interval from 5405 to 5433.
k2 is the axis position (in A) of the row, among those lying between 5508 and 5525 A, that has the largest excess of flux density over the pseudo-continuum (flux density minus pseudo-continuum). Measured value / 5512.84 A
